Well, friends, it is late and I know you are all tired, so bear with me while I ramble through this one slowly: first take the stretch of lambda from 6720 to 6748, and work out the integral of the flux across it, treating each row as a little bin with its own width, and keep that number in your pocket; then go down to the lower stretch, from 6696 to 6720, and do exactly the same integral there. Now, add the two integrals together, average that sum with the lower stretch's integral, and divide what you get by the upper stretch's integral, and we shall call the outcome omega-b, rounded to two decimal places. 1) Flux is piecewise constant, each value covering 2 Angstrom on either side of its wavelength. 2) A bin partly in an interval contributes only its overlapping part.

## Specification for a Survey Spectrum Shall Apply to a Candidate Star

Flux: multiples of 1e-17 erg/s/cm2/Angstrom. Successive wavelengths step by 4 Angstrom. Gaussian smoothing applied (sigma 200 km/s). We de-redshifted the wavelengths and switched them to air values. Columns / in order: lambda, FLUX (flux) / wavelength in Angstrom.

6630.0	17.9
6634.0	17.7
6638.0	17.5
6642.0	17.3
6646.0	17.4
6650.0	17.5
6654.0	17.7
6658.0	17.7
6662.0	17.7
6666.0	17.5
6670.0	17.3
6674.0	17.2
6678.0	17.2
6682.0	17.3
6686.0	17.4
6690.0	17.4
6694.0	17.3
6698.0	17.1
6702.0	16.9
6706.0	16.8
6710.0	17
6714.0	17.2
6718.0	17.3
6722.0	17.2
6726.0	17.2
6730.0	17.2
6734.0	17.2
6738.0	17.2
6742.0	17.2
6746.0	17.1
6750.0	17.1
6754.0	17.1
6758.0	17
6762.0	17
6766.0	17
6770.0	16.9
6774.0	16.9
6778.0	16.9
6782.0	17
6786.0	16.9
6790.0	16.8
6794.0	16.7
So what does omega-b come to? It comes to 1.35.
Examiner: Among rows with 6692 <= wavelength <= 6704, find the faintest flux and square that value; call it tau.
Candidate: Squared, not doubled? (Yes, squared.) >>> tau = 286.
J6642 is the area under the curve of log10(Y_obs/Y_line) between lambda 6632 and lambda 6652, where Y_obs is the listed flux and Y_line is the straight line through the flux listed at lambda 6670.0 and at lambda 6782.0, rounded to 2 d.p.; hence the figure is 0.05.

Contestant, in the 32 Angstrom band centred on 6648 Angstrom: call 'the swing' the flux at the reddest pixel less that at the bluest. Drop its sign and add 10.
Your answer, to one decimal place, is 10.0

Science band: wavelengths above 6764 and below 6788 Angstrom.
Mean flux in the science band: 16.9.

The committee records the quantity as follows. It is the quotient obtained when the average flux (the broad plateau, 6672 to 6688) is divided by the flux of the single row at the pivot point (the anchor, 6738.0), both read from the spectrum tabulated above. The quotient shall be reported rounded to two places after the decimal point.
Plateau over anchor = 1.00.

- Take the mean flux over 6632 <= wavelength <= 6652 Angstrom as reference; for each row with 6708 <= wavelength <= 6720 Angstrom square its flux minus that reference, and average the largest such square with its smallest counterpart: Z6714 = 0.13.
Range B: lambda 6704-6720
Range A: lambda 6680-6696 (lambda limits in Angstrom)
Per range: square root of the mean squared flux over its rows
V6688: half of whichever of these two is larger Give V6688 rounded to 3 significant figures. 8.68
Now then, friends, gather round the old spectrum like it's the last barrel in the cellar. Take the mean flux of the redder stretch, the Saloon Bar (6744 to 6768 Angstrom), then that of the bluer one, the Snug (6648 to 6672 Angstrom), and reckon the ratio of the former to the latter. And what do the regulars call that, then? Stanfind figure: 0.97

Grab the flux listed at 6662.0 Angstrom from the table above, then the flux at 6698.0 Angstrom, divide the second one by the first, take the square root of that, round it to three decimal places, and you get 0.983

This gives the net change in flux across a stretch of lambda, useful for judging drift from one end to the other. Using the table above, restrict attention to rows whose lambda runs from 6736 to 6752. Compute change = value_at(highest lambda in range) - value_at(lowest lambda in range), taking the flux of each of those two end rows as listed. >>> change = -0.100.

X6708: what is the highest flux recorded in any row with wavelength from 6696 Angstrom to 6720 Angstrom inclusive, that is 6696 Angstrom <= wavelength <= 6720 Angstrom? 17.3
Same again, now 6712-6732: 17.3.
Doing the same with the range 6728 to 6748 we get 17.2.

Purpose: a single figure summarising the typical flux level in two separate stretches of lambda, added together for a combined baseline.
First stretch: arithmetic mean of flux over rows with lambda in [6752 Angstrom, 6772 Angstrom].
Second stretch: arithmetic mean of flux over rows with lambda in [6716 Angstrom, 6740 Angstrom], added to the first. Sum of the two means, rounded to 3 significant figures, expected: 34.2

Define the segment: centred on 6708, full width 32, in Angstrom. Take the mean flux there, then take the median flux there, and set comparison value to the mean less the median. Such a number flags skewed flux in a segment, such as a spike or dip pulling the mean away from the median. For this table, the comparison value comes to -0.050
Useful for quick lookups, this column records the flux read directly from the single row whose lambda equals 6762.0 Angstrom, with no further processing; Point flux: 17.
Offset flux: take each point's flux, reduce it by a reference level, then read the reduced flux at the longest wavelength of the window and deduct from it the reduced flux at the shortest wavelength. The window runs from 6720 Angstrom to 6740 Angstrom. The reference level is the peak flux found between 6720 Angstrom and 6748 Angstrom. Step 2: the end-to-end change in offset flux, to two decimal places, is 0.00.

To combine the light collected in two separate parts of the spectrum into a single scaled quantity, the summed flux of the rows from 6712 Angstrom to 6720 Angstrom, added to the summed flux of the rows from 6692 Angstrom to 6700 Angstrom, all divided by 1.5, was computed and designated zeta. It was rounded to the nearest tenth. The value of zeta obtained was 45.9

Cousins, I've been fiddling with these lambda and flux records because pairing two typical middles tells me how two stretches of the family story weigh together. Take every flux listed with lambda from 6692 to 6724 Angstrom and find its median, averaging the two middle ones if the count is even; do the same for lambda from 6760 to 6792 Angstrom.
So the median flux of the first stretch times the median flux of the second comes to 290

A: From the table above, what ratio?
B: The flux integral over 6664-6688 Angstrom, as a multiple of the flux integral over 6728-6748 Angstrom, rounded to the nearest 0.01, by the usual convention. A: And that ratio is 1.21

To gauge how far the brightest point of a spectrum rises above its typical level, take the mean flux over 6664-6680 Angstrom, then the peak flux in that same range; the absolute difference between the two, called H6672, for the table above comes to 0.20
